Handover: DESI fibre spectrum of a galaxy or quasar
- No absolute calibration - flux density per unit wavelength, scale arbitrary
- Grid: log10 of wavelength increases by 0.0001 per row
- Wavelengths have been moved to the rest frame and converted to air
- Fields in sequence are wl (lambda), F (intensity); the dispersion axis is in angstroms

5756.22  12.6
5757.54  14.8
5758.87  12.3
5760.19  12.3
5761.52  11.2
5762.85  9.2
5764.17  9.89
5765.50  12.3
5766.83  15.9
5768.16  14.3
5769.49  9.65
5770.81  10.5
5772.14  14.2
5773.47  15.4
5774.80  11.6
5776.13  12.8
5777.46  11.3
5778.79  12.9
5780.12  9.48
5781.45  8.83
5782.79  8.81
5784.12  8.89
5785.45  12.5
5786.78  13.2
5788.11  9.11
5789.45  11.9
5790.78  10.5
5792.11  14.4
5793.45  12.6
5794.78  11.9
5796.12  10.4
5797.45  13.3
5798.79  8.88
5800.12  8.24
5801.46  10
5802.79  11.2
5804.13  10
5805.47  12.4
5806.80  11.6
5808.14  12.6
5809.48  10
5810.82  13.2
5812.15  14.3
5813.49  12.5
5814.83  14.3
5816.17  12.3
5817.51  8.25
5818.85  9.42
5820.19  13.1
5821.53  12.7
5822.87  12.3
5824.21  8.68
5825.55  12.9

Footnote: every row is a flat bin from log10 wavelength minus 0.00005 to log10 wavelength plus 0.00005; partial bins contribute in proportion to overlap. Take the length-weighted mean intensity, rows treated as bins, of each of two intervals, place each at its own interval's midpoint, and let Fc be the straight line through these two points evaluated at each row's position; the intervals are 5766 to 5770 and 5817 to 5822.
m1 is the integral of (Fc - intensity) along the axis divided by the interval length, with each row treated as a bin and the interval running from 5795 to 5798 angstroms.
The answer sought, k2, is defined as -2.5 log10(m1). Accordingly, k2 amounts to 1.81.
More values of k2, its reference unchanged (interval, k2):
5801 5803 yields -0.20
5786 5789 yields -0.16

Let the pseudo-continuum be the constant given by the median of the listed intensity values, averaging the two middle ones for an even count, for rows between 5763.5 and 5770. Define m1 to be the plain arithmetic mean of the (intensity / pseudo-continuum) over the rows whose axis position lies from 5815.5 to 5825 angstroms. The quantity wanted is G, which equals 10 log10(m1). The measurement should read -0.5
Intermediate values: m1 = 0.89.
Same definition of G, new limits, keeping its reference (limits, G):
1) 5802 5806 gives -0.4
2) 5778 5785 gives -1.0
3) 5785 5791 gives -0.3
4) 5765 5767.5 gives 0.6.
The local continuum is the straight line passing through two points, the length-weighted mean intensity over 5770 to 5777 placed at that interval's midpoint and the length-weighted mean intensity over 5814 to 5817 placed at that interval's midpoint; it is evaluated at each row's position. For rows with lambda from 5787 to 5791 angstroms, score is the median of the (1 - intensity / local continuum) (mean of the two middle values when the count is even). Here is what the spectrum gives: 0.18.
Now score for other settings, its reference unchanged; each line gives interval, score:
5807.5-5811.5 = 0.03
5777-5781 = 0.12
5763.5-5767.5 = 0.04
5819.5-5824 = 0.02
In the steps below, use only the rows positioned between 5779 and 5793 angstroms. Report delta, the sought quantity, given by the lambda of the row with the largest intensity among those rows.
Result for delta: 5792.11 angstroms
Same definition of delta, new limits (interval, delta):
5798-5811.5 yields 5810.82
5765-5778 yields 5766.83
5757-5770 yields 5766.83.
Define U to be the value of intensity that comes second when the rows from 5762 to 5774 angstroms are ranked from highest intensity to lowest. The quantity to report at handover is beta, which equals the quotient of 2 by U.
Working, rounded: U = 15.4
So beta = 0.130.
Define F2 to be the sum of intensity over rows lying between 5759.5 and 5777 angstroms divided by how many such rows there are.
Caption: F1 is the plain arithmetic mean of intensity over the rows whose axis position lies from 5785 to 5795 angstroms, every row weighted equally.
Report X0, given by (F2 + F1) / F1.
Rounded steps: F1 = 12.0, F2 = 12.2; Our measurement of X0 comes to 2.02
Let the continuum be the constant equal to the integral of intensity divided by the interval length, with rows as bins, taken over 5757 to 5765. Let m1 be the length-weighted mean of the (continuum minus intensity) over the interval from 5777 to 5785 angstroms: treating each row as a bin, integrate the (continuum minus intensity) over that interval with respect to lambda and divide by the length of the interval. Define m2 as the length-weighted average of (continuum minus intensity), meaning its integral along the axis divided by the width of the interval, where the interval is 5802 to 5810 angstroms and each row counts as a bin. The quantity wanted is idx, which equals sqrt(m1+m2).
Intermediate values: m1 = 1.5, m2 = 0.3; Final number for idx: 1.34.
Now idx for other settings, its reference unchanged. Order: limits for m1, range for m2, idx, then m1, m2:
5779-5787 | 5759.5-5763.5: 1.40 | 1.3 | 0.7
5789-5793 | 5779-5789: 0.75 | -0.7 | 1.3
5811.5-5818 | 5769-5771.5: 0.76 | -0.9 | 1.4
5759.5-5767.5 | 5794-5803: 0.90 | -0.2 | 1.0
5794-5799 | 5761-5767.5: 0.30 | 0.2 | -0.1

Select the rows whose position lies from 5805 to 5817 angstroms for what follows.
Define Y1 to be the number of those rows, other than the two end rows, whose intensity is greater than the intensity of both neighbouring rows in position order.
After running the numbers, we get 3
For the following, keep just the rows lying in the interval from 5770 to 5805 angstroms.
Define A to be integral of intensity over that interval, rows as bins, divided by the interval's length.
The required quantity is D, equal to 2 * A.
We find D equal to 22.5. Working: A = 11.3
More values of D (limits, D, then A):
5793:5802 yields 21.5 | 10.7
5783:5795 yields 23.1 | 11.6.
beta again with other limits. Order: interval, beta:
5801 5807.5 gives 0.172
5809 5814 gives 0.152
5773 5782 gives 0.155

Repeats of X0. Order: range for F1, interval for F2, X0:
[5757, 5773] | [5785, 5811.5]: 1.93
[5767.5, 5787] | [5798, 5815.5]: 1.99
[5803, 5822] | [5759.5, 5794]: 1.98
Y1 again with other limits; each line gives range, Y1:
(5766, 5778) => 2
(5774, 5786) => 2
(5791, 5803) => 1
